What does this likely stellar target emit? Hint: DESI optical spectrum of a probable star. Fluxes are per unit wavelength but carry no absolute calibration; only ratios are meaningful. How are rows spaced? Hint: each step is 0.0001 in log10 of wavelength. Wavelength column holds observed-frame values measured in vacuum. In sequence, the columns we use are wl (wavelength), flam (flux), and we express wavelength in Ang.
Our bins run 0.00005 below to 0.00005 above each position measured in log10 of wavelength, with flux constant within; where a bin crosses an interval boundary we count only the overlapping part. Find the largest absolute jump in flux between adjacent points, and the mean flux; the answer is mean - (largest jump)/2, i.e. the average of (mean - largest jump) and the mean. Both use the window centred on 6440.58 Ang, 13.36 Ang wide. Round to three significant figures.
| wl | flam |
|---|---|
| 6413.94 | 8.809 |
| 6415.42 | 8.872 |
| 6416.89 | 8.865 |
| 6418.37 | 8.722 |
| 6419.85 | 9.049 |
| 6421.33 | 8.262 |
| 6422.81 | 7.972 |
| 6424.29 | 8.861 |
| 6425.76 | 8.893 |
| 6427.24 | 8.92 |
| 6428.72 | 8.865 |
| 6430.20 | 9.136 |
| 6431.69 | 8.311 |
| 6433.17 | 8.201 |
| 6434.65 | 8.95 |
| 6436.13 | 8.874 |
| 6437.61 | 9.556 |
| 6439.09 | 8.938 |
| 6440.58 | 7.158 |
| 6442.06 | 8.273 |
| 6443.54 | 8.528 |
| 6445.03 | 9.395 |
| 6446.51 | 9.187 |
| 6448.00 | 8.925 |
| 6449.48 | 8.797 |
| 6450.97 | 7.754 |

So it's 7.87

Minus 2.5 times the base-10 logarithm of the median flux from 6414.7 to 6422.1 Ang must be -2.37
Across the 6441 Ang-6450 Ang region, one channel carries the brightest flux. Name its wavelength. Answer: 6445.03 Ang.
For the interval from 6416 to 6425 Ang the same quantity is 6419.85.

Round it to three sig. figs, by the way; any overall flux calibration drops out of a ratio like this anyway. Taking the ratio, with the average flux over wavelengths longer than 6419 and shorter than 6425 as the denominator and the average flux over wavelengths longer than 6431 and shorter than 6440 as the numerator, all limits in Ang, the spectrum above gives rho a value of 1.03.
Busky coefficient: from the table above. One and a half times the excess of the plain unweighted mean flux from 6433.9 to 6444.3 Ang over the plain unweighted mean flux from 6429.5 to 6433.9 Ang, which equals 0.1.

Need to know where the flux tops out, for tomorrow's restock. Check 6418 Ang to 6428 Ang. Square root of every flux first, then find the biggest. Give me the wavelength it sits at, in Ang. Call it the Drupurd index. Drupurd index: 6419.85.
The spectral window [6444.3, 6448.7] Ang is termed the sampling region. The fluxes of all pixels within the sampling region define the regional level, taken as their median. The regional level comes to 9.187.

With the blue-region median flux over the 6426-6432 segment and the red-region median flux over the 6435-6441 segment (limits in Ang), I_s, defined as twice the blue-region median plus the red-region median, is 26.7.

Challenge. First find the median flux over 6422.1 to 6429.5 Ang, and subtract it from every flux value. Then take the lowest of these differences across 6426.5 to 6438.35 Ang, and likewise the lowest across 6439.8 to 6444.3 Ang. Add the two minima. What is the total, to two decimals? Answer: -2.37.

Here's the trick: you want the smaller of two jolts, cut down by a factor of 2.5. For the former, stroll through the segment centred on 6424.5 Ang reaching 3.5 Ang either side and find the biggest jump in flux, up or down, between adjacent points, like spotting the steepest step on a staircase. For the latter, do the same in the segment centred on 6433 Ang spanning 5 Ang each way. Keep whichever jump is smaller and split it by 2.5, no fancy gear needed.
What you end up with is 0.330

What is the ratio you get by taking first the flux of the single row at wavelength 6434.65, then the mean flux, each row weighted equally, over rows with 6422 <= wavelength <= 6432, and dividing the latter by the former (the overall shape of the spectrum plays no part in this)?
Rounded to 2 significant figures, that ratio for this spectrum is 0.97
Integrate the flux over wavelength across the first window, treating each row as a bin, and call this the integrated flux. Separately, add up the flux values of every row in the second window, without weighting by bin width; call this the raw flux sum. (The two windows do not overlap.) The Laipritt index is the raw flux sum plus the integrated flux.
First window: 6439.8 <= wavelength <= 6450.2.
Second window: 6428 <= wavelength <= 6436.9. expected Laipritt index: 142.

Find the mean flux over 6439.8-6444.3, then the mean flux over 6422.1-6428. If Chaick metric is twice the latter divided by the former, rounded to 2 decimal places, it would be 2.17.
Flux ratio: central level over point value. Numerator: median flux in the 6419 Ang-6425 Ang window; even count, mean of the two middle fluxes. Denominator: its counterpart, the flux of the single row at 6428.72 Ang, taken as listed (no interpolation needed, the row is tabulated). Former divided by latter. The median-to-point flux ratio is 0.97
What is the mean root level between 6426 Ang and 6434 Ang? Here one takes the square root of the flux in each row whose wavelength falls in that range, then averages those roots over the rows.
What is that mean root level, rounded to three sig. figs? 2.95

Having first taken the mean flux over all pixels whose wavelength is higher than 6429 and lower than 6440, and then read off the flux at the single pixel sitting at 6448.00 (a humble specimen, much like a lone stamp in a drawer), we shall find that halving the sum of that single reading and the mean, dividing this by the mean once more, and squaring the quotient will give 1.01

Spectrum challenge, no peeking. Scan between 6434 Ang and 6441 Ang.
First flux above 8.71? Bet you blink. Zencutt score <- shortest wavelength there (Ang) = 6434.65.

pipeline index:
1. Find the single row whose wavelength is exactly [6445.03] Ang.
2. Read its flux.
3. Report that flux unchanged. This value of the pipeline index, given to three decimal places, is 9.395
